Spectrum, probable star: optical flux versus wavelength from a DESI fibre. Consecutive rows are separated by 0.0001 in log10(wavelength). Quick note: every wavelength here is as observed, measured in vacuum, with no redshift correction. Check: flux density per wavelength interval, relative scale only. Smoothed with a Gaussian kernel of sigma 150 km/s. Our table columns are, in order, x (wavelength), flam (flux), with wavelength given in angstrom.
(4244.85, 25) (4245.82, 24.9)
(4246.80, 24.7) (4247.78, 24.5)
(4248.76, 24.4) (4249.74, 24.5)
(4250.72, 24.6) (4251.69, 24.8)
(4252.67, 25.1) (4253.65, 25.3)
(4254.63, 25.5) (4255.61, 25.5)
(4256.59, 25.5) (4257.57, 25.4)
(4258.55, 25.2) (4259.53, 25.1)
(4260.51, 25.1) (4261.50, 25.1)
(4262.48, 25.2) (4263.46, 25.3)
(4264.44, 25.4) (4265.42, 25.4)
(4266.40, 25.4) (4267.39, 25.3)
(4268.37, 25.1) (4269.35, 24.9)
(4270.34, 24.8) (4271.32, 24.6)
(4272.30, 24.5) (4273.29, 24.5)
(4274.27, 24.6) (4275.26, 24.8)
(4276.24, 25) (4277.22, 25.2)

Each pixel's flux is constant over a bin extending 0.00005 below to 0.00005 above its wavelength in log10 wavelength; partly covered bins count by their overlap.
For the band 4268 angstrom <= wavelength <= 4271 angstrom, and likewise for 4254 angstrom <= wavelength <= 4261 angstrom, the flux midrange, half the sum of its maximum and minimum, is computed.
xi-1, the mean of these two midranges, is 25.1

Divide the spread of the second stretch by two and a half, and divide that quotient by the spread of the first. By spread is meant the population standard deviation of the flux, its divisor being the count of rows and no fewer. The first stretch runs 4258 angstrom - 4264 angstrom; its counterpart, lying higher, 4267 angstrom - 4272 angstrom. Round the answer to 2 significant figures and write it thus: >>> 1.3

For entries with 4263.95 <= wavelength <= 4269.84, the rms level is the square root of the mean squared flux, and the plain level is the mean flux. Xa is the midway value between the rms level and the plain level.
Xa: 25.3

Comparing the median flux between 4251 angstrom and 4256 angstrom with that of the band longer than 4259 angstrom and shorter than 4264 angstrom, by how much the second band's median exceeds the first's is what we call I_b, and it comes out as -0.20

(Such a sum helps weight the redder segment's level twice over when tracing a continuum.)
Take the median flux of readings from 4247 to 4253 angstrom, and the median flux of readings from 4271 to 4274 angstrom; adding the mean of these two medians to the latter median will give 49.0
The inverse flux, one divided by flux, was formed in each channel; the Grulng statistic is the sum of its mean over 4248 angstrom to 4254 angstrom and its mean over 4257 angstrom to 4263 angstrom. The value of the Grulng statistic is 0.0801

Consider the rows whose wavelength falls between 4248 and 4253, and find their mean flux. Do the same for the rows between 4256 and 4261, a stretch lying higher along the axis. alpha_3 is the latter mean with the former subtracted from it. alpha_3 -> 0.6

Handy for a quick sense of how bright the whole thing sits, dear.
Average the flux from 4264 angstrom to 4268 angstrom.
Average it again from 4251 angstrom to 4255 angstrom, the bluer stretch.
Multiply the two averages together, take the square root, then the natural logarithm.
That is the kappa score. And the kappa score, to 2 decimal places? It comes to 3.23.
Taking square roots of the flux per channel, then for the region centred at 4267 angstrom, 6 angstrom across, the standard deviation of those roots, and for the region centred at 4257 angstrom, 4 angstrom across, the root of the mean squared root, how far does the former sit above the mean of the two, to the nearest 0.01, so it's -2.51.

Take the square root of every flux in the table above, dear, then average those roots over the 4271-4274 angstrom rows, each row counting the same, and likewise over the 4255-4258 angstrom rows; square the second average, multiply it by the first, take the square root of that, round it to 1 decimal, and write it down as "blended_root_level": 11.2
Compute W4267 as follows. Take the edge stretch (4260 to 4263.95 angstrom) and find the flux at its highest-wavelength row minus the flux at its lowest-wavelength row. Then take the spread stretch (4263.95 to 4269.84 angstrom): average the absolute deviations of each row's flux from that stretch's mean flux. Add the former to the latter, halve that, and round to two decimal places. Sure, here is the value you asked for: 0.18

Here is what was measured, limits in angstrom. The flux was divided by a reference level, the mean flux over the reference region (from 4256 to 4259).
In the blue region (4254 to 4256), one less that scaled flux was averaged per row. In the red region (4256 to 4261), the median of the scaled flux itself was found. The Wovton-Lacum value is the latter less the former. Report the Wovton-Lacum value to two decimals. 1.00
